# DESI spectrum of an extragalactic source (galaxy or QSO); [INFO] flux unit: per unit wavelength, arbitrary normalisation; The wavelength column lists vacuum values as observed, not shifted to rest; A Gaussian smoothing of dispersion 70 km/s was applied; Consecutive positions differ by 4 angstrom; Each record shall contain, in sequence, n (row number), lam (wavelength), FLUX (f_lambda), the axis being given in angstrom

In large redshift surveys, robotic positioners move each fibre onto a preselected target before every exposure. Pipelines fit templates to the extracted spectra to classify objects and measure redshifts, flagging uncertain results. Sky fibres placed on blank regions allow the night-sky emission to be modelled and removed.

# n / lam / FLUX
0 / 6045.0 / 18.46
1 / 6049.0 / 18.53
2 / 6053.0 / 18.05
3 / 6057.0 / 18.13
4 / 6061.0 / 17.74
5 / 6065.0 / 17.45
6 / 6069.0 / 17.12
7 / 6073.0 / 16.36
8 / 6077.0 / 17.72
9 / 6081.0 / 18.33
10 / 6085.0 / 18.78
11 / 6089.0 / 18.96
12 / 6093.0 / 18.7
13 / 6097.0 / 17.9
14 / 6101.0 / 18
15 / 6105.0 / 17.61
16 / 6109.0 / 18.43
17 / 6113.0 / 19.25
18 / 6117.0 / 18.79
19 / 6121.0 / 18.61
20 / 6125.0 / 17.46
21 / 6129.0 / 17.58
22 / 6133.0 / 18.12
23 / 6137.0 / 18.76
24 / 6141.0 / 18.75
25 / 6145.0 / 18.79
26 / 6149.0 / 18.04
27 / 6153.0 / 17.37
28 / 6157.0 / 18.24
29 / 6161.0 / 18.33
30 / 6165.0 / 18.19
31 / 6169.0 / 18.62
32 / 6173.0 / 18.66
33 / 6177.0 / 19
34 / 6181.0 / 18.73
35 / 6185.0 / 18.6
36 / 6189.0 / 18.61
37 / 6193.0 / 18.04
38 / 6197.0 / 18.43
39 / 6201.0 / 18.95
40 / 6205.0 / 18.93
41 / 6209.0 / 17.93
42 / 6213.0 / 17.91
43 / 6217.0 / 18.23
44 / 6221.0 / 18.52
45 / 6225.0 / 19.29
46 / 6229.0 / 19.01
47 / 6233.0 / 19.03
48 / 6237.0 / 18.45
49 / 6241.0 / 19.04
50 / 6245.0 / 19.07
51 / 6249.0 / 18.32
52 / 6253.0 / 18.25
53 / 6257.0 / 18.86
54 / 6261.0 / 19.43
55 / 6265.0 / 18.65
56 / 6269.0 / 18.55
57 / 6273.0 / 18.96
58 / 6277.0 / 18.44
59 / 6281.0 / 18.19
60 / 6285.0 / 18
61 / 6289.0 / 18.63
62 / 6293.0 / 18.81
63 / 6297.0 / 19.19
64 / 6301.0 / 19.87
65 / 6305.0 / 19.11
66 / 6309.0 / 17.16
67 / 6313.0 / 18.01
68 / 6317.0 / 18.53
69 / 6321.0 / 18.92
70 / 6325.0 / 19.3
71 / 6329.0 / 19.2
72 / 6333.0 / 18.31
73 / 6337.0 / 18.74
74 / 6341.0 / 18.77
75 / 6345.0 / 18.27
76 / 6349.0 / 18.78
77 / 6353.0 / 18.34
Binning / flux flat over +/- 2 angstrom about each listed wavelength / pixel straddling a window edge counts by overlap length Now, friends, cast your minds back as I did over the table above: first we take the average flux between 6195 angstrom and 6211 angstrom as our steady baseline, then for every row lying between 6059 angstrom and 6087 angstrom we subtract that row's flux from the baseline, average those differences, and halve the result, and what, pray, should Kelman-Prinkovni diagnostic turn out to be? 0.46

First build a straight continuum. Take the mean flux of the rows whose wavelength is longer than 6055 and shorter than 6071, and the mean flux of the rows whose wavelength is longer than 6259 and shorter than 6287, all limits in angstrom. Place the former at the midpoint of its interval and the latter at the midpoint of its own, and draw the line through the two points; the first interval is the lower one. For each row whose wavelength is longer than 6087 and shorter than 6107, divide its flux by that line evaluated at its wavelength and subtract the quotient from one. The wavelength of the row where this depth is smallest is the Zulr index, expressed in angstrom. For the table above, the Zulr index 6089.0 angstrom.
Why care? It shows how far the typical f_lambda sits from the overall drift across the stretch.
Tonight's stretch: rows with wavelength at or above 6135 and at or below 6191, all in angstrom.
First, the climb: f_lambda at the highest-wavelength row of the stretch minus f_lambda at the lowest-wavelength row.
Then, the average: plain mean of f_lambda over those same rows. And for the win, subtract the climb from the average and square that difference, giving 347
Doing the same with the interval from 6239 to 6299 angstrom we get 344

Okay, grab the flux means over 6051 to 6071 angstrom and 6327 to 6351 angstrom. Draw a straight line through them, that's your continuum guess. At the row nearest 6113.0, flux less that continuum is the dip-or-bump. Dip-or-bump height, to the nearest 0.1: 1.4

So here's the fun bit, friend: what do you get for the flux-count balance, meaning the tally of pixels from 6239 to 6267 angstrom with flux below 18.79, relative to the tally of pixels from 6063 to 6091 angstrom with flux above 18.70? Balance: 1.50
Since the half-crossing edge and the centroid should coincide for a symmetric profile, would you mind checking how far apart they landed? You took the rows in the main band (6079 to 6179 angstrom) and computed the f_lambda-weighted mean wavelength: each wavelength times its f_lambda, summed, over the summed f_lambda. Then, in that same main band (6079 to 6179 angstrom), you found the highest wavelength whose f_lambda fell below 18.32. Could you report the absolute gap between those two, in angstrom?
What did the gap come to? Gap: 36.0 angstrom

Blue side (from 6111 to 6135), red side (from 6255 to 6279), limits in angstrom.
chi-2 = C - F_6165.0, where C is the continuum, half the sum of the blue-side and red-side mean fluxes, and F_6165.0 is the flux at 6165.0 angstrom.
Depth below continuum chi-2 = 0.4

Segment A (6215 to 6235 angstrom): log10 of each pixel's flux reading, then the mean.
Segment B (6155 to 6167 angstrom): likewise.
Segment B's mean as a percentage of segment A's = 99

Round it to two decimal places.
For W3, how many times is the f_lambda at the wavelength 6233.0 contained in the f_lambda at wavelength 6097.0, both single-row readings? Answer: 0.94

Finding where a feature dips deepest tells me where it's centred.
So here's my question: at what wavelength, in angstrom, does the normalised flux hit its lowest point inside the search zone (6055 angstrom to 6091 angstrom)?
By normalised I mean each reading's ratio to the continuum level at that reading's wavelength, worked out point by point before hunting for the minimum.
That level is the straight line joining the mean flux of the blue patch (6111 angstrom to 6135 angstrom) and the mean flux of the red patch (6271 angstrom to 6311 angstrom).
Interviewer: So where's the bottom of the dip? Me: 6073.0 angstrom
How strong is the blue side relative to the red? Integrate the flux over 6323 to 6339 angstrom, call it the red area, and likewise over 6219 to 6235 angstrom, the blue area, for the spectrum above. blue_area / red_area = 1.00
